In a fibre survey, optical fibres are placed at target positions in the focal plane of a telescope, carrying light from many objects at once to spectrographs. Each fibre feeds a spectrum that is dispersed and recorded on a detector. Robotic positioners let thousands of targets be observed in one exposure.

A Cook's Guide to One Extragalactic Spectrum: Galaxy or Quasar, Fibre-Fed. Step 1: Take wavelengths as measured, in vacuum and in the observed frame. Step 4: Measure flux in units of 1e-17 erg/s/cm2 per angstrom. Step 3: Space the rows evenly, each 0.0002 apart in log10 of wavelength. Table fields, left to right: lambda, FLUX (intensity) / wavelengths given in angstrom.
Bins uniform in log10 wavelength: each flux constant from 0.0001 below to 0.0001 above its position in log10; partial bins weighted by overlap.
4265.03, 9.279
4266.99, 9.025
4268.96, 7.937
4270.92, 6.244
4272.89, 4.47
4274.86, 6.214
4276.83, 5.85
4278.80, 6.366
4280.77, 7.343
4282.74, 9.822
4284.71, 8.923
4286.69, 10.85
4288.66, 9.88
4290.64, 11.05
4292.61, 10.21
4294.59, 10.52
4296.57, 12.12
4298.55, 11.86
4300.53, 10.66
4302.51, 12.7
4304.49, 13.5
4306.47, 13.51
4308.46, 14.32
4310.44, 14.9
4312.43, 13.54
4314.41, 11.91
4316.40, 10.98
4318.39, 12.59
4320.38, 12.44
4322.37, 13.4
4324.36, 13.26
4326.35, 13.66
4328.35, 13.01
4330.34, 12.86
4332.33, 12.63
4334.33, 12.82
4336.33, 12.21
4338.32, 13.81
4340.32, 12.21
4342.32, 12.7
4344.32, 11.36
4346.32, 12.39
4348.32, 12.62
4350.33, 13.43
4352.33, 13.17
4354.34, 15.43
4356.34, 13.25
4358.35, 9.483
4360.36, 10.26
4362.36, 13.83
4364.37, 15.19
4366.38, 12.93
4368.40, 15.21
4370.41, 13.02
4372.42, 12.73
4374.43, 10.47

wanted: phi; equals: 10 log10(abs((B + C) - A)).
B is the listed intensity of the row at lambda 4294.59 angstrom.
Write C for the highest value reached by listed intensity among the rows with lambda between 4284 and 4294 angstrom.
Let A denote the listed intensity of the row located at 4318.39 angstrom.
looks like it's 9.5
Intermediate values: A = 12.59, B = 10.52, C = 11.05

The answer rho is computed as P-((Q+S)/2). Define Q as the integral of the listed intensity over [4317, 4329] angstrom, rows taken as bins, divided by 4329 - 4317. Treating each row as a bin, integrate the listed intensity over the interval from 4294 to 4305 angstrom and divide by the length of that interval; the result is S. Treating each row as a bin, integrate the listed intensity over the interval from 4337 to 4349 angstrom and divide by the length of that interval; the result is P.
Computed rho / 0.1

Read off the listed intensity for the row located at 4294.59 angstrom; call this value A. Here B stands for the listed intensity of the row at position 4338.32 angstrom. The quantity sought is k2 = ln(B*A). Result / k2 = 5.0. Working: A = 10.52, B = 13.81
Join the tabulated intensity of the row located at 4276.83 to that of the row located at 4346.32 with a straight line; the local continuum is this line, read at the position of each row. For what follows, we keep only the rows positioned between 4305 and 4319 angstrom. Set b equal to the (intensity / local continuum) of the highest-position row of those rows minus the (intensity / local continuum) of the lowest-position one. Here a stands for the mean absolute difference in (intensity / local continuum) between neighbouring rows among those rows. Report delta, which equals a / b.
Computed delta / -0.4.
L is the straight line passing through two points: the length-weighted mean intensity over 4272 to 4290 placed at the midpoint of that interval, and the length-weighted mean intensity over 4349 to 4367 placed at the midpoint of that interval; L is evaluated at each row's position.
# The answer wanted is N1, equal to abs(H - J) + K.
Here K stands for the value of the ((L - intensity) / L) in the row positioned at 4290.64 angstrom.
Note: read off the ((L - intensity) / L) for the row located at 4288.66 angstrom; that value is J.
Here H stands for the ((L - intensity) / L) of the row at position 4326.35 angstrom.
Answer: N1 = -0.23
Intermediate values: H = -0.26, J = -0.18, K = -0.30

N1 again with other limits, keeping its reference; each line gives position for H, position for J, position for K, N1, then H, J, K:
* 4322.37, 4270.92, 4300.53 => 0.22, -0.26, 0.13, -0.17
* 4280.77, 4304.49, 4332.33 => 0.38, 0.06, -0.44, -0.12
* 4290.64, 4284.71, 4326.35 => -0.06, -0.30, -0.10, -0.26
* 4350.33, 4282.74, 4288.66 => -0.02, -0.08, -0.24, -0.18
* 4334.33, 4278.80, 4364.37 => 0.16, -0.12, 0.17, -0.13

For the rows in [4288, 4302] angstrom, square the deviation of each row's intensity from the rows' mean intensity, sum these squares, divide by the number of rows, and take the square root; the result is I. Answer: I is 0.77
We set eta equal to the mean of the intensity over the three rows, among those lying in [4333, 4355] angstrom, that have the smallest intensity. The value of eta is 11.9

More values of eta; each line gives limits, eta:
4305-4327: 11.8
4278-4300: 7.5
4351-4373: 10.8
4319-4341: 12.3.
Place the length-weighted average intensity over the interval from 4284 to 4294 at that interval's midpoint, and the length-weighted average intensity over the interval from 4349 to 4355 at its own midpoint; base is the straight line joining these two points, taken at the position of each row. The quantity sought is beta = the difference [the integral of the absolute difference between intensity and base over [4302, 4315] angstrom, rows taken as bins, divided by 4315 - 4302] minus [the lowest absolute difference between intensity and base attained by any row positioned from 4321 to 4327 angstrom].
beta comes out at 1.21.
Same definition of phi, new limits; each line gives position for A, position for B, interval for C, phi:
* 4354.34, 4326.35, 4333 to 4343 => 10.8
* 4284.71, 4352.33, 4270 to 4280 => 10.3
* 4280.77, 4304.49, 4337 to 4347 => 13.0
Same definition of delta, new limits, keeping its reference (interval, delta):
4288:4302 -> -1.2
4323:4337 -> -0.2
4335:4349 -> -1.3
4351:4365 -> 2.7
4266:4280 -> -0.3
